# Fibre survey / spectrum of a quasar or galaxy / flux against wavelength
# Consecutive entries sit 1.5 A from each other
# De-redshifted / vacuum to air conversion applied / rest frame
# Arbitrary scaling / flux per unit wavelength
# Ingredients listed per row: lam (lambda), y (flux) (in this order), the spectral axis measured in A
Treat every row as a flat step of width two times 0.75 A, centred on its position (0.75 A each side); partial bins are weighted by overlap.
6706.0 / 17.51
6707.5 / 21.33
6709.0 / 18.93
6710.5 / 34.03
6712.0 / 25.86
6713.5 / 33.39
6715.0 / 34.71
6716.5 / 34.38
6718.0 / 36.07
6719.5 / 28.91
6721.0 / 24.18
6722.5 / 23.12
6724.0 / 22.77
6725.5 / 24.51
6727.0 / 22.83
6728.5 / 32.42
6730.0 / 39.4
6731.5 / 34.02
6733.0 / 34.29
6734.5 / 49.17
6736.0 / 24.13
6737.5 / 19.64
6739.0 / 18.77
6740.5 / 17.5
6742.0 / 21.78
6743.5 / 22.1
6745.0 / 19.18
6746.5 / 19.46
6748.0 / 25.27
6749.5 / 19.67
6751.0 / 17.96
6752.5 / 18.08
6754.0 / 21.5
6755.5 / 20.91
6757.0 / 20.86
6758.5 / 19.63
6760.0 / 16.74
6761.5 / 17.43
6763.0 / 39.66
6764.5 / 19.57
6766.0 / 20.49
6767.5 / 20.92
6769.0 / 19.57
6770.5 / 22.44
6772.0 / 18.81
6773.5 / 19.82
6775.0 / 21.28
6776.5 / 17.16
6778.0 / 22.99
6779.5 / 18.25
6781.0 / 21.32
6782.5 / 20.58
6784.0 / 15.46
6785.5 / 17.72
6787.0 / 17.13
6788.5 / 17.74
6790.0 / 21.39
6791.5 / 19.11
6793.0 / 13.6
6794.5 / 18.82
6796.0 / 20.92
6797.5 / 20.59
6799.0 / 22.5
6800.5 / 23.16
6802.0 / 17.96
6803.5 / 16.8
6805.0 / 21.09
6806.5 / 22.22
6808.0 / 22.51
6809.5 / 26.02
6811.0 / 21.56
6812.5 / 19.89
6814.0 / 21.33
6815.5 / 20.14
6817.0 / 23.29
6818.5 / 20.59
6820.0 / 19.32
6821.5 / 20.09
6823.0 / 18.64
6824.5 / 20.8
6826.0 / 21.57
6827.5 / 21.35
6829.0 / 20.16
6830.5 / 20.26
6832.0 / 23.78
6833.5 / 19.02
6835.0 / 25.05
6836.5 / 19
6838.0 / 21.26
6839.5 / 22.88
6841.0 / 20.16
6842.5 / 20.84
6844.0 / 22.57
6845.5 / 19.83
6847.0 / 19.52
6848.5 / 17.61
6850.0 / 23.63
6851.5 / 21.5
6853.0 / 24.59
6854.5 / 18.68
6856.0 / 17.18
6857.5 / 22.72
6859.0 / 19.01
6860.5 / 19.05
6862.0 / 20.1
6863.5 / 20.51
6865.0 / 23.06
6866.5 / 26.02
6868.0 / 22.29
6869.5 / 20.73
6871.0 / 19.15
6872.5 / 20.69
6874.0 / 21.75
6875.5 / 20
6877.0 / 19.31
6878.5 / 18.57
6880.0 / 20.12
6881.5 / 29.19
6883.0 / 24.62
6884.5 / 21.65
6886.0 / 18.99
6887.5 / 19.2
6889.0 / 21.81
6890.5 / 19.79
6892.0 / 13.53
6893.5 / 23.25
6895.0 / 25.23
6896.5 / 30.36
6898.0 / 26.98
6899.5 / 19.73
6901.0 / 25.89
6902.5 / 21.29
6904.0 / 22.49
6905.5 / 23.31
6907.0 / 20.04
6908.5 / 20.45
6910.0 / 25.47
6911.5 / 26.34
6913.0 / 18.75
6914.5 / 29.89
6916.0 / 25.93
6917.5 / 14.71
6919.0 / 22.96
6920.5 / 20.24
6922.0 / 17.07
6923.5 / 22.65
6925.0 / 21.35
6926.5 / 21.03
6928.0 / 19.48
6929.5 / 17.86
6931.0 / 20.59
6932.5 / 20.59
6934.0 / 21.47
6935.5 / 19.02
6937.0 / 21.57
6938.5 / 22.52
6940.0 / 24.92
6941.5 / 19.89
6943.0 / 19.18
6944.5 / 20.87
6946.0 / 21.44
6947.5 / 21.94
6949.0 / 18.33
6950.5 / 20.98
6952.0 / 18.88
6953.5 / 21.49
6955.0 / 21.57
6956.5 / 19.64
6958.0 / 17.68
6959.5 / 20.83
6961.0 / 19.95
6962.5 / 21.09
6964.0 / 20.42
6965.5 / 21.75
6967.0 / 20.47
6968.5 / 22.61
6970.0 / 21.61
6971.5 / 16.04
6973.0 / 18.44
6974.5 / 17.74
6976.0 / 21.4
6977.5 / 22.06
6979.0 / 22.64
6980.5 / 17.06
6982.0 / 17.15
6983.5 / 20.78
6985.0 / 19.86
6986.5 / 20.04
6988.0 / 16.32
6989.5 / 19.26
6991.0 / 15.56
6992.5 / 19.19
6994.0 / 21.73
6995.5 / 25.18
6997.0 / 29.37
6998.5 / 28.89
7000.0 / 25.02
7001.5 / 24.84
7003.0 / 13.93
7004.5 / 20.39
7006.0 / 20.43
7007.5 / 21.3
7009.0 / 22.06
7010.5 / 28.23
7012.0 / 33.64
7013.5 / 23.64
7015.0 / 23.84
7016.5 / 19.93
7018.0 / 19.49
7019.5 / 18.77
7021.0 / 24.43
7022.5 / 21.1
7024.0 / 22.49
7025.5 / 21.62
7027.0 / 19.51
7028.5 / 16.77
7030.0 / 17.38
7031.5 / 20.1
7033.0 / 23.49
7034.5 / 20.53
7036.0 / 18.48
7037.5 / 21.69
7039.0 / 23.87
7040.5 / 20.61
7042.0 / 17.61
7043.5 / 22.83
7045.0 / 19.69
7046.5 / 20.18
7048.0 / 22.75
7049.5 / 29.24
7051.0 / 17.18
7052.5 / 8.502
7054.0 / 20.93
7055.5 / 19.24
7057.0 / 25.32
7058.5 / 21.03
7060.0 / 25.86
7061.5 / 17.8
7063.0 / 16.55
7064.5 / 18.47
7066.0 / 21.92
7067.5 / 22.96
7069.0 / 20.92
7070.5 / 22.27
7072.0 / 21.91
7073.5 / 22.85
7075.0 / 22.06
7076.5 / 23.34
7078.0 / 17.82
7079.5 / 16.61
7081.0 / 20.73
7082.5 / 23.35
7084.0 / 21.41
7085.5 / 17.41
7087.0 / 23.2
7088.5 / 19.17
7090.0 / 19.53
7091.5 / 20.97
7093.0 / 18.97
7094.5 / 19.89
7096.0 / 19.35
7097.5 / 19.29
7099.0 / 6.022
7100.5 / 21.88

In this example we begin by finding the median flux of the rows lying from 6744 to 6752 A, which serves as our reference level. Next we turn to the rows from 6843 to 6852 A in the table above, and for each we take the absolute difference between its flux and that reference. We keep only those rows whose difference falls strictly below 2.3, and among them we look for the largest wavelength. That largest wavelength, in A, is 6851.5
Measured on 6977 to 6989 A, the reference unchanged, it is 6986.5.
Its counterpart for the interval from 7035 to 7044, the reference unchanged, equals 7042.0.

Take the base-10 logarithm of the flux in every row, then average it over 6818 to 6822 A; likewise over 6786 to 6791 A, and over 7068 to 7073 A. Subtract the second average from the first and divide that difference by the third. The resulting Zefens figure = 0.022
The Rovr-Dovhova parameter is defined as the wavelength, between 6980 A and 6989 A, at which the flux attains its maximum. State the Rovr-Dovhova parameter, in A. 6983.5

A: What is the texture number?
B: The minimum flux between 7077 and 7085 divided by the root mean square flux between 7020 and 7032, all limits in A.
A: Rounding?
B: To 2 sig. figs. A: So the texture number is 0.81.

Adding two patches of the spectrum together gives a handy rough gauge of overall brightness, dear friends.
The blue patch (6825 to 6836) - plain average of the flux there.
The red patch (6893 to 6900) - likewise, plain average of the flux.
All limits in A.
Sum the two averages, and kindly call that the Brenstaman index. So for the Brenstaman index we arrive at 47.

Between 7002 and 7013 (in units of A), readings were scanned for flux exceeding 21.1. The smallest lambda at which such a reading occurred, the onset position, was 7007.5 A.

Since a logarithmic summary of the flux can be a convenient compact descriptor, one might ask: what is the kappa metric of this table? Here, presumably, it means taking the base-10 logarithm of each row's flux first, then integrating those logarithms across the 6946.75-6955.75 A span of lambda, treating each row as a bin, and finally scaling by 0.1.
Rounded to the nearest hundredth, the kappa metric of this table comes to 1.18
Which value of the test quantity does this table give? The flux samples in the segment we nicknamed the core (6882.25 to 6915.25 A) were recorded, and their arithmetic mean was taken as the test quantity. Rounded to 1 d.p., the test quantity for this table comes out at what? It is 22.7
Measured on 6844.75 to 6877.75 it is 20.8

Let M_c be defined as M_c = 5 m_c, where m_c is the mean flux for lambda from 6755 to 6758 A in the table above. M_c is 104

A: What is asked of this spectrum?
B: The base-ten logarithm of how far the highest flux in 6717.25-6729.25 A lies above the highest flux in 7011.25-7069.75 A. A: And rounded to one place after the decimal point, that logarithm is 0.4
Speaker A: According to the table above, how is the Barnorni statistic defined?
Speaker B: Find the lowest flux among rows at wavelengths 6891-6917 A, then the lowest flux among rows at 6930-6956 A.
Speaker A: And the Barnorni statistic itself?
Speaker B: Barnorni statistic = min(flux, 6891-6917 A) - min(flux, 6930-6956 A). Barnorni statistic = -5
